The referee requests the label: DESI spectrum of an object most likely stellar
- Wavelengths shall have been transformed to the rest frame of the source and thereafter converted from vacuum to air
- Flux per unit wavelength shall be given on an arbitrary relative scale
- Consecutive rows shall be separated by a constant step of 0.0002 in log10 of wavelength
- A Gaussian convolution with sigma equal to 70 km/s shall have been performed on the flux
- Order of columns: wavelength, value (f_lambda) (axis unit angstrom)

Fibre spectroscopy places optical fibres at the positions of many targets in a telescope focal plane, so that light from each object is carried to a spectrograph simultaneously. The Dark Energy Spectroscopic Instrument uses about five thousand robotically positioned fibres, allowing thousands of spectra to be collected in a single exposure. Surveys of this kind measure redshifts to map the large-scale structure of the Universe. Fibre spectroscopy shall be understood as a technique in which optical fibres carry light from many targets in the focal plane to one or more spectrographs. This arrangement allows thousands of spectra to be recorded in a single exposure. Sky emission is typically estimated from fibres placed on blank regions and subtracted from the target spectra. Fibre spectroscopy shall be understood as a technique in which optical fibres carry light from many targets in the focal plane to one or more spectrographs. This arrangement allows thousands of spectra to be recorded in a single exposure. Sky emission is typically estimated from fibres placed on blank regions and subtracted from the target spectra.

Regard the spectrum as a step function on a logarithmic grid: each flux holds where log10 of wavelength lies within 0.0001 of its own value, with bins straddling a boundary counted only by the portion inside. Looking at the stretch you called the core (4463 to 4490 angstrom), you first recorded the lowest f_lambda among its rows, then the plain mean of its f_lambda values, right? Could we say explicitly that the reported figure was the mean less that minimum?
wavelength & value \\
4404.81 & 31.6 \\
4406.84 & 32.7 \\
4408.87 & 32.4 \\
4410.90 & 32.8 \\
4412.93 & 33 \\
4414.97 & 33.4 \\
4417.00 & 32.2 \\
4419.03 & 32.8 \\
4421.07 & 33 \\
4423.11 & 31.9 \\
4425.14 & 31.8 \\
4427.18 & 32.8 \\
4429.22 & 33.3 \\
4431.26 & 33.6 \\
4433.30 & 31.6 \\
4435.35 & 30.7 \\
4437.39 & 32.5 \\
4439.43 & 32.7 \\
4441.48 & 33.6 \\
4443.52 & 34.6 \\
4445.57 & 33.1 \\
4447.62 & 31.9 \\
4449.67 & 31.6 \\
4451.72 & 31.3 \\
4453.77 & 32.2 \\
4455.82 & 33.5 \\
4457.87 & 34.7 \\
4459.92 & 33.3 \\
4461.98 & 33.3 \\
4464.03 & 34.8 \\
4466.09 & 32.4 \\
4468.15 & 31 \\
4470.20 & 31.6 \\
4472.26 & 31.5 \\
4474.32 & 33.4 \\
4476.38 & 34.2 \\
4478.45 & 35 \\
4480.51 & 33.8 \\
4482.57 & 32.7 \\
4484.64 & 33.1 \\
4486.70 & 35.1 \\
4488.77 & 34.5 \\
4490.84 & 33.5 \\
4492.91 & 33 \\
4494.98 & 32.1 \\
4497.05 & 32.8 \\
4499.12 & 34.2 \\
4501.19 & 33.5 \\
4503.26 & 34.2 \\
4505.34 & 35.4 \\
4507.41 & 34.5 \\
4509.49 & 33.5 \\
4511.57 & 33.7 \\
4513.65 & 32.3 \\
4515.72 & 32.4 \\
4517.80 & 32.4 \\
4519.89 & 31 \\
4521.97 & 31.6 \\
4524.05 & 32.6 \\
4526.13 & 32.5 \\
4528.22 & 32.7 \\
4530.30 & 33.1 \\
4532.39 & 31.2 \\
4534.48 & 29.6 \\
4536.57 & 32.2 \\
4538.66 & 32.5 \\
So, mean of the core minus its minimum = 2.3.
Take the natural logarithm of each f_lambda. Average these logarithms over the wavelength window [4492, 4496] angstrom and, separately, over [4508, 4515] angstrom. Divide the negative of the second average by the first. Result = -1.01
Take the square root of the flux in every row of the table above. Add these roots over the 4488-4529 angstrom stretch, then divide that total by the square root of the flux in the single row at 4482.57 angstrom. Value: 20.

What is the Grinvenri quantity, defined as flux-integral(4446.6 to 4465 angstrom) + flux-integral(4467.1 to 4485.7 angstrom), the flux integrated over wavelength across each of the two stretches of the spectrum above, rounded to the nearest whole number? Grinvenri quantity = 1219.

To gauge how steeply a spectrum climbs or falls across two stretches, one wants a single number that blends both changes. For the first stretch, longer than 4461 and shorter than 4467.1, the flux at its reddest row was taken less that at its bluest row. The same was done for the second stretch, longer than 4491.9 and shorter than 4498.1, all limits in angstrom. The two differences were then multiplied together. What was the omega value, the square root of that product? 0.42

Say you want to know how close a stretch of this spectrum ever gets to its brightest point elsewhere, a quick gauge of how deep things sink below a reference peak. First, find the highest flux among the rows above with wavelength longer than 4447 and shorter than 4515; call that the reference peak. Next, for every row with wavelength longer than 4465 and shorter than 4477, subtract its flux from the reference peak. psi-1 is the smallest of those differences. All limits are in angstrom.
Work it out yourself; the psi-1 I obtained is 1.2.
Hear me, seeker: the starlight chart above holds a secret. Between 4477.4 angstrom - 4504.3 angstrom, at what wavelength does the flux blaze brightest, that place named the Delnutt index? 4486.70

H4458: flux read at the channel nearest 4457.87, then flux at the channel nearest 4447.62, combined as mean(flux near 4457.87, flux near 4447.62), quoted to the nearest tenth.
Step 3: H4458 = 33.3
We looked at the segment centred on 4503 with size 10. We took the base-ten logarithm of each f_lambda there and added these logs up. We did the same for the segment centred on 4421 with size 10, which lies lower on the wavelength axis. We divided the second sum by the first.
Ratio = 0.983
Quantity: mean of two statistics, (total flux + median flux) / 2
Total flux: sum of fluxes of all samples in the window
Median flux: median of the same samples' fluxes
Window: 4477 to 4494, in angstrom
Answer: 152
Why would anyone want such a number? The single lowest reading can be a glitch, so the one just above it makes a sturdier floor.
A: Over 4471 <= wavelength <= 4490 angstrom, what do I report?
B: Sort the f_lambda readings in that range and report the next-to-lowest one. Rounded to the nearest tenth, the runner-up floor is 32.7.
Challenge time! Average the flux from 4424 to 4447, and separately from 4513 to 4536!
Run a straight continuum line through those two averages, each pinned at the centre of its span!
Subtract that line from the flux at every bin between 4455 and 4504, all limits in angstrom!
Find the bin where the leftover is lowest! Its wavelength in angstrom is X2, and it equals 4468.15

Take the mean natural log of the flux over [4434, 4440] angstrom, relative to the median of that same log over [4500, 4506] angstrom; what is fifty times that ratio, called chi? 49.0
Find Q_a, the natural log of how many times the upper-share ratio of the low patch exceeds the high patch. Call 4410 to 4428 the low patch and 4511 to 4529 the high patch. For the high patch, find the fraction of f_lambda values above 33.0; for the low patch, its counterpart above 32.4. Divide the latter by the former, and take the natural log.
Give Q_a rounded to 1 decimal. 1.8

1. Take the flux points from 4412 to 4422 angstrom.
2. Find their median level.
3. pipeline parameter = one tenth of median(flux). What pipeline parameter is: 3.30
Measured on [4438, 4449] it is 3.31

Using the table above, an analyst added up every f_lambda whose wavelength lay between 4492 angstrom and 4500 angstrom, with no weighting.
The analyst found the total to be 132.1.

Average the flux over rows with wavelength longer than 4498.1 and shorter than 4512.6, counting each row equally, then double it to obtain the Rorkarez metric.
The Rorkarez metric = 68.3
